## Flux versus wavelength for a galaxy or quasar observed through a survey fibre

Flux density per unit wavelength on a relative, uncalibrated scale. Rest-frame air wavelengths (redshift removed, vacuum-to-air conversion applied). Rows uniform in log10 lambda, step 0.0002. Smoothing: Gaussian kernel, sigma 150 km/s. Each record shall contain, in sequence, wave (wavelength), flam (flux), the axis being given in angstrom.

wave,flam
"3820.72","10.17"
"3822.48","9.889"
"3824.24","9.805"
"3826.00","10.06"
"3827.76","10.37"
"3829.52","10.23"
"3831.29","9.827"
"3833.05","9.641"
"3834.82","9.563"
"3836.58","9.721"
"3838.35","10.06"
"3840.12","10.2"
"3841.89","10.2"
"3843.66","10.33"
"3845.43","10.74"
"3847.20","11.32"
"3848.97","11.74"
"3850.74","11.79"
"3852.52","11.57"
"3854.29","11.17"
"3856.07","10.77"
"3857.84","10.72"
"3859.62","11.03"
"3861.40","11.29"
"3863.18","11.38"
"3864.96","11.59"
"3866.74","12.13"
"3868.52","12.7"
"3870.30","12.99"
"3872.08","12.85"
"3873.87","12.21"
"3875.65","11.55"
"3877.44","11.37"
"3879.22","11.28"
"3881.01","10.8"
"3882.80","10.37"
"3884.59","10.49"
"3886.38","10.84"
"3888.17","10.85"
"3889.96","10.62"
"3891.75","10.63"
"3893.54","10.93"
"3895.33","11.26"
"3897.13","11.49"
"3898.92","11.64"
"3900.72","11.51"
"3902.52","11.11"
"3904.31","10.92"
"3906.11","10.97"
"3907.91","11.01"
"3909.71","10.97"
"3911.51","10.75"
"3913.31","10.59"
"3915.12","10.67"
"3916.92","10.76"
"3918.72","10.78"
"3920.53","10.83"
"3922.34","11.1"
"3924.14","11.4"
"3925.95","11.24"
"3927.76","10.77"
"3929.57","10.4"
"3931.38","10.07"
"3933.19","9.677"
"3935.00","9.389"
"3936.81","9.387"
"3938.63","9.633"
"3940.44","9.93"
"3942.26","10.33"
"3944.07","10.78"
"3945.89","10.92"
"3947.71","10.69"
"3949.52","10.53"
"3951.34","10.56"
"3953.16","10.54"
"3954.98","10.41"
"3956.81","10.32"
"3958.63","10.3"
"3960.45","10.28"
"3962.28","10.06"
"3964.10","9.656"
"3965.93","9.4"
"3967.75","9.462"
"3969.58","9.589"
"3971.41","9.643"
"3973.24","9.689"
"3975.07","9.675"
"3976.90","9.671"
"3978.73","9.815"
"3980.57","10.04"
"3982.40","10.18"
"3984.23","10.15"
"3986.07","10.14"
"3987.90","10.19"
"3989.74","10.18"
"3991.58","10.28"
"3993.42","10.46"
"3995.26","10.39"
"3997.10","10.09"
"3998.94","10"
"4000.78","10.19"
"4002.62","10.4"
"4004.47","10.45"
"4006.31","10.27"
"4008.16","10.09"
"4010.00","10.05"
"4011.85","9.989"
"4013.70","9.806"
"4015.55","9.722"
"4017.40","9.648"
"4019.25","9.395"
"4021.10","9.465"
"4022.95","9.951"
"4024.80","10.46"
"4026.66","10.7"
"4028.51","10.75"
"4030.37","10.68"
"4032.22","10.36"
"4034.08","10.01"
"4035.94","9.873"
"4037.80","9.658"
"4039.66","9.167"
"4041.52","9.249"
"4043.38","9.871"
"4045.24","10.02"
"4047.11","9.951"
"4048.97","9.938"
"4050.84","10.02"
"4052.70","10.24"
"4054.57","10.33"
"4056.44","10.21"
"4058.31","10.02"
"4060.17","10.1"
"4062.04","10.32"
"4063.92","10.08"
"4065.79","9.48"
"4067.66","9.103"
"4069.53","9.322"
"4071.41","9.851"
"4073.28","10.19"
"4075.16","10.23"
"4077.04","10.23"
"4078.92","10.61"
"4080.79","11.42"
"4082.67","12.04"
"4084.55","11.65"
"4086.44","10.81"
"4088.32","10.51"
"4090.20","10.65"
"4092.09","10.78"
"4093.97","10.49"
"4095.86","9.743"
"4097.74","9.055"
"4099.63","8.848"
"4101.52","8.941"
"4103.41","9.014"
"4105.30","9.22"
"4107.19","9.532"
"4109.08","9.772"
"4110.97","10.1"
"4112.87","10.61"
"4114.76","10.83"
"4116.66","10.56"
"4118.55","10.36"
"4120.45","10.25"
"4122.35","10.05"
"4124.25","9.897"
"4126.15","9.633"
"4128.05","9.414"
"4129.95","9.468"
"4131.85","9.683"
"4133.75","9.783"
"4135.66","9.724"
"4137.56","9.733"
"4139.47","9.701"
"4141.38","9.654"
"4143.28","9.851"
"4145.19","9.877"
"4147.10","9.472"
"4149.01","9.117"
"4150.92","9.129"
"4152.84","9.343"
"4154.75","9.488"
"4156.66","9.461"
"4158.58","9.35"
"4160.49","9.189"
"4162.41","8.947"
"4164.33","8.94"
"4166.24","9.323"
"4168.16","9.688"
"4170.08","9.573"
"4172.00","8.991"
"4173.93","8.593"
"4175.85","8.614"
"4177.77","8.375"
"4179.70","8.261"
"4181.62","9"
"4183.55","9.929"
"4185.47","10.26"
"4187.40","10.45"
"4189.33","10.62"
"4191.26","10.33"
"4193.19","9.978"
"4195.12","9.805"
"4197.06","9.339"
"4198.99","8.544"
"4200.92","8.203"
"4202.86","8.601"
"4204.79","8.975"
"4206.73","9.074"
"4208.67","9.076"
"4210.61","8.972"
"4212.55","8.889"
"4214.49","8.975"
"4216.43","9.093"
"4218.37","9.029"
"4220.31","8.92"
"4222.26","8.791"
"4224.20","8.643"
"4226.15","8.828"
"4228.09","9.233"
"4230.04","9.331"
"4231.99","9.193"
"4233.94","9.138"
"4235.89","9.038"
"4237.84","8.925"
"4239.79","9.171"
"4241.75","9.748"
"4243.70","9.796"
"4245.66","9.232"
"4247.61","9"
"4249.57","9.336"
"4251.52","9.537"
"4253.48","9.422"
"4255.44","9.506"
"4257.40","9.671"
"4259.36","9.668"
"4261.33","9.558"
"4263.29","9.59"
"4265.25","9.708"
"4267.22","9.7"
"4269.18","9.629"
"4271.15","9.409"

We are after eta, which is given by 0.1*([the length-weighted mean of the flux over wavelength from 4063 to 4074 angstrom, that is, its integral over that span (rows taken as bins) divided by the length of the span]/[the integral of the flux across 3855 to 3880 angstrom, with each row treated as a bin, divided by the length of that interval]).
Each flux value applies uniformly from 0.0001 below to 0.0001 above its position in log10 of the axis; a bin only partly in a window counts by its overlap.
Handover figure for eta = 0.083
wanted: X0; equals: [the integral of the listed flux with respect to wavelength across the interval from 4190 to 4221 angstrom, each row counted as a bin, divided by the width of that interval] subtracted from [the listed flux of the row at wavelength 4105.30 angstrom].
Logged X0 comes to 0.1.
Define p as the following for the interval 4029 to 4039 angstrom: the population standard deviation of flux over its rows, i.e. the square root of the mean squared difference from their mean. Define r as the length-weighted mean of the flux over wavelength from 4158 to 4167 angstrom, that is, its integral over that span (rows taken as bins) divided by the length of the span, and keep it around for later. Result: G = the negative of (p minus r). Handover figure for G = 8.8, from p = 0.36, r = 9.1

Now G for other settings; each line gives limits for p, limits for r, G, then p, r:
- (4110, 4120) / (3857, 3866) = 11.0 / 0.25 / 11.2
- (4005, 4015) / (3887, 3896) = 10.7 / 0.15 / 10.9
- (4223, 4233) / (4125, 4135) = 9.3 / 0.26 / 9.6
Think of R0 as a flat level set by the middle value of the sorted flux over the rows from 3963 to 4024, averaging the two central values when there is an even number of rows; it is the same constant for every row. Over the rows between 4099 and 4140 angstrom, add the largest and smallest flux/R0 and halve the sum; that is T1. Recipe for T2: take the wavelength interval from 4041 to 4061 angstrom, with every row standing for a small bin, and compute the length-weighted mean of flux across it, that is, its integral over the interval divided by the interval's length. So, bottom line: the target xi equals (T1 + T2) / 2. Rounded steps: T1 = 0.98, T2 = 10.0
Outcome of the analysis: 5.50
